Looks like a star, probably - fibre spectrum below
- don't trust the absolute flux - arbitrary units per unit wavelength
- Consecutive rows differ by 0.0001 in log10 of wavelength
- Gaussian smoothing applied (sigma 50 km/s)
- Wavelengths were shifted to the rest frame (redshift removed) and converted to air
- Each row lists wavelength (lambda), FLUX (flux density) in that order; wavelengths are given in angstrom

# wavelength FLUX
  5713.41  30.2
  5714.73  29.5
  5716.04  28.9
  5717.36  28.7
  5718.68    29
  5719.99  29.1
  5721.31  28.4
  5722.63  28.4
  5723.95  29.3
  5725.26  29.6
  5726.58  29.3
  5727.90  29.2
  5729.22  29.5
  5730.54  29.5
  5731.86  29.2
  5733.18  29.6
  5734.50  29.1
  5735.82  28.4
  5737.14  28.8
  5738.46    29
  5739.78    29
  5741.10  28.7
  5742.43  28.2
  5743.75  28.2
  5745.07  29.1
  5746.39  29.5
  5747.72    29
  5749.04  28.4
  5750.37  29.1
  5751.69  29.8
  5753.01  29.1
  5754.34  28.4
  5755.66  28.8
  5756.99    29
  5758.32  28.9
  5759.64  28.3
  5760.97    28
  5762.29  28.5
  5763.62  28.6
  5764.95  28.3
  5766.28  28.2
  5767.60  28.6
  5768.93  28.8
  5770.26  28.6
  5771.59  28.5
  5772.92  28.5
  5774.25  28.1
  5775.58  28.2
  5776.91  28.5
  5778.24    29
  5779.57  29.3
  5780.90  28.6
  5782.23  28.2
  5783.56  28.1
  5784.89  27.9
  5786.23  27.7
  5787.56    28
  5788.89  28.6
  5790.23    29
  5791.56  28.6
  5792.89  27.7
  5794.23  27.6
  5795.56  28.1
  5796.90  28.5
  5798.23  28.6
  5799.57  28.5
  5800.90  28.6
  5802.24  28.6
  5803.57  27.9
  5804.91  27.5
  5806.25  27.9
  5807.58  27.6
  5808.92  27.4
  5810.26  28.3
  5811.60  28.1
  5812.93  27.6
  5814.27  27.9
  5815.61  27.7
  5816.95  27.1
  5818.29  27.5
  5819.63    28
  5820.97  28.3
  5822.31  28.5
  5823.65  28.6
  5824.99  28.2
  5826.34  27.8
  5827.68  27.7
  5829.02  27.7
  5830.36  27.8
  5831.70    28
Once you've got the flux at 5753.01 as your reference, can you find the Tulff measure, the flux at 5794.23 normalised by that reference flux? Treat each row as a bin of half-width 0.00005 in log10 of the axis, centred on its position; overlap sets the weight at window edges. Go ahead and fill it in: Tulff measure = 0.95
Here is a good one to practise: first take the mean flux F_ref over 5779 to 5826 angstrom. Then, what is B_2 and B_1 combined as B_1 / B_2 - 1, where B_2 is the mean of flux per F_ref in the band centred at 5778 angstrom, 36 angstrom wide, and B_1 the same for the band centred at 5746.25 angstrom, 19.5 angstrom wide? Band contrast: 0.018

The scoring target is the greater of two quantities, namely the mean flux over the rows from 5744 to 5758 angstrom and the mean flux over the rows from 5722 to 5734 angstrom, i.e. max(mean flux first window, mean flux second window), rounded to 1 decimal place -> 29.3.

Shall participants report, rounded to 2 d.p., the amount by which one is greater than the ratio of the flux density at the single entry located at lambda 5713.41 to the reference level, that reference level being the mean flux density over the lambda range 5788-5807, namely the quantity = -0.07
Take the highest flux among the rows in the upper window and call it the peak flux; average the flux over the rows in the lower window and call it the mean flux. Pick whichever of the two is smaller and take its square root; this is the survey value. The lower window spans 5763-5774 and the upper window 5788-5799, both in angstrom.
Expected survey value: 5.34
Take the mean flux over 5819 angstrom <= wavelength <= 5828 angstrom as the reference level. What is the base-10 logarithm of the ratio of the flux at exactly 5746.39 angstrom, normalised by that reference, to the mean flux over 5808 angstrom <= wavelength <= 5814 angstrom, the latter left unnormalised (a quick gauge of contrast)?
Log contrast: -1.425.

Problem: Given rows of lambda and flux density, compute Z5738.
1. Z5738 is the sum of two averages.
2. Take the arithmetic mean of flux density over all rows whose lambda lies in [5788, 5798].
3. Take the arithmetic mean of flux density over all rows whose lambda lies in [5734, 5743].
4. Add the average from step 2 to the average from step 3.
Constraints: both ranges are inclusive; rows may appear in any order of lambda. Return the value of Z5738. 57.0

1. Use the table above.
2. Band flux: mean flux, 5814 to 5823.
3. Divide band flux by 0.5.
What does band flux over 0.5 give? 55.7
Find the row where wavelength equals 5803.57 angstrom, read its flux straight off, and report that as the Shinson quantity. 27.9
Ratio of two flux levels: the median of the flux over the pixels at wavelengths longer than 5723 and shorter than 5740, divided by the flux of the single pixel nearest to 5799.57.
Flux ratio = 1.02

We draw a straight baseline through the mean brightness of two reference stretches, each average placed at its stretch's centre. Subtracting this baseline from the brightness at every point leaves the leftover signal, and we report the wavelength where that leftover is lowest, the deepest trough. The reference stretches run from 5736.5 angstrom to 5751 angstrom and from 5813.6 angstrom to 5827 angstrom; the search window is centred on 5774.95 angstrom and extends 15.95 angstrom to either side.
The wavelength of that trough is 5786.23 angstrom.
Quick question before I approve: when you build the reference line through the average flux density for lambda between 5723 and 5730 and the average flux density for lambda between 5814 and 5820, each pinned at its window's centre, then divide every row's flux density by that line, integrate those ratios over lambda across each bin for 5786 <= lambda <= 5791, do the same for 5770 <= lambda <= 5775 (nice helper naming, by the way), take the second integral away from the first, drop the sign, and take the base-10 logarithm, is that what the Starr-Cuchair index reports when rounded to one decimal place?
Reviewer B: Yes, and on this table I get -1.3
